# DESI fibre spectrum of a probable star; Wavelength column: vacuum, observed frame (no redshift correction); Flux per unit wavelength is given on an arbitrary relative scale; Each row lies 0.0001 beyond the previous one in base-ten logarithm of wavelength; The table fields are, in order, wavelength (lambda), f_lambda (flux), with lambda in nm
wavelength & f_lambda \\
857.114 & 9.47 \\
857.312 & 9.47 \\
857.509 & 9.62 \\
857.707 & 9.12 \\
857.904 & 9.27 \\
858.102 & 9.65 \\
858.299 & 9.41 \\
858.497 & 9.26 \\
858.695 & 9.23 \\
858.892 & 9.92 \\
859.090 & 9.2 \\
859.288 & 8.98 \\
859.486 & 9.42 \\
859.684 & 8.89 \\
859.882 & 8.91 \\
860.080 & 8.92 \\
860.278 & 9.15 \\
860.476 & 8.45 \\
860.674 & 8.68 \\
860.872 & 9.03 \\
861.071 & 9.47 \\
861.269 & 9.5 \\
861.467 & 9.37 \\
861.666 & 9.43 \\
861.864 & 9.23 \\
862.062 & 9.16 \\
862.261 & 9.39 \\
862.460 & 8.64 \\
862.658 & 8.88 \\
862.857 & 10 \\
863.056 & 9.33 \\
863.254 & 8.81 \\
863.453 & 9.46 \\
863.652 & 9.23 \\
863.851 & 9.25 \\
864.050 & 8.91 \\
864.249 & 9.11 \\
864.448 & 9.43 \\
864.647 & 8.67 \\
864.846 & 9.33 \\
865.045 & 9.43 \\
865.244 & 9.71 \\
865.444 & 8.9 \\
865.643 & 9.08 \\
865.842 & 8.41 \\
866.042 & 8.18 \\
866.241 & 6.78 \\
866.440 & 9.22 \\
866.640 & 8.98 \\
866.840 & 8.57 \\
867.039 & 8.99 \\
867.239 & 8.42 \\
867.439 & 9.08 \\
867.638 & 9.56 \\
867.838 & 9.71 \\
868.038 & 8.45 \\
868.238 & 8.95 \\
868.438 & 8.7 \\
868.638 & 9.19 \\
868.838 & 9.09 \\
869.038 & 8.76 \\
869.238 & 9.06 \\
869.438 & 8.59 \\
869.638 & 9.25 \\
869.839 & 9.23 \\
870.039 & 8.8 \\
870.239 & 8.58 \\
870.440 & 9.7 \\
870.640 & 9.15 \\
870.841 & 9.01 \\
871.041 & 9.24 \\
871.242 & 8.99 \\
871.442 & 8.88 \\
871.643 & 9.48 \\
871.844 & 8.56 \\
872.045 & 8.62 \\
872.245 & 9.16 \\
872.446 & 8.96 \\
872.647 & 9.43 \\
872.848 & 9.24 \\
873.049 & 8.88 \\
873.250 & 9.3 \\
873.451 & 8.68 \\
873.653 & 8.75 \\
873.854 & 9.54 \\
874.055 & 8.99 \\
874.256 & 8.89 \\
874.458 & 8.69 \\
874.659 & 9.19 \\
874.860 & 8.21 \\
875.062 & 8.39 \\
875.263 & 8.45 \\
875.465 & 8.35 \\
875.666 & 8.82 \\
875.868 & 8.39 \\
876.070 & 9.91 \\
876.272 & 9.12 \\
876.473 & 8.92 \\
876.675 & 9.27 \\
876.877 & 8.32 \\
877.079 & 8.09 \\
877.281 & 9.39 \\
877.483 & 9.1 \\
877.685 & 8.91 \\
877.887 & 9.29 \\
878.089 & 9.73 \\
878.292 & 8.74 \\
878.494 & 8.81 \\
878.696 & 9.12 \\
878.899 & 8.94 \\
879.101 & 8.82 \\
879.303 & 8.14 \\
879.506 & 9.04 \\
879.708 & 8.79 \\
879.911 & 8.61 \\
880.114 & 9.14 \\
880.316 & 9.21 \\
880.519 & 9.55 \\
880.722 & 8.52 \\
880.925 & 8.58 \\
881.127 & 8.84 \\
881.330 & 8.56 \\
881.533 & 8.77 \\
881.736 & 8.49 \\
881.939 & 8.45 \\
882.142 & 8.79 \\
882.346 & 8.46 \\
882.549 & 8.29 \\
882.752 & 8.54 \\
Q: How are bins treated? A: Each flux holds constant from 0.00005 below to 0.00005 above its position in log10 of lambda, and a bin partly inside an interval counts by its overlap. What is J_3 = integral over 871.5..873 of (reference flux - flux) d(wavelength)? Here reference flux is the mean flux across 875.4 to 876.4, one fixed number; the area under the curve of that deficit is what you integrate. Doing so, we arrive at -0.2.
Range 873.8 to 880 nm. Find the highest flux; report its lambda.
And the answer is 876.070 nm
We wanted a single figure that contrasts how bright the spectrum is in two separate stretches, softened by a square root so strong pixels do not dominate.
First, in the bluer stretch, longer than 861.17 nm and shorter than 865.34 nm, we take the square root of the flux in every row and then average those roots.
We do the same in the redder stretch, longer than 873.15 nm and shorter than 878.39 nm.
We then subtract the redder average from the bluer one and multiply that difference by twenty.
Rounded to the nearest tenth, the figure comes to 1.2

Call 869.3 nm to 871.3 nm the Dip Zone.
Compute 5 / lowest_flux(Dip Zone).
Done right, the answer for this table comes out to 0.583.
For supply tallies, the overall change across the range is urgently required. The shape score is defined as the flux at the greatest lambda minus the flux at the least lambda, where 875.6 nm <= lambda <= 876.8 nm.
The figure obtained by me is 0.45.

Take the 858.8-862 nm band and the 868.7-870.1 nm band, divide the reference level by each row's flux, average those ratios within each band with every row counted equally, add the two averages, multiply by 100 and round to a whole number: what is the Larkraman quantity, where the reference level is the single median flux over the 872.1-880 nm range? 197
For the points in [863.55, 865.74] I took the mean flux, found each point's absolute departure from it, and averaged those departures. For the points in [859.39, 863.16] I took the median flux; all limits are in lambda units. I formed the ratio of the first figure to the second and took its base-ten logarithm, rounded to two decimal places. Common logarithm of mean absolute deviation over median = -1.60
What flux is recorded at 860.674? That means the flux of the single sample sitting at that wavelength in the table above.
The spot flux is 8.68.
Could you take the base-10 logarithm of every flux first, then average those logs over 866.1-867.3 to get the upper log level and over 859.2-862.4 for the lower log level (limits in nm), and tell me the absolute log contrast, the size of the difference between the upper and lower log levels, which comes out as 0.033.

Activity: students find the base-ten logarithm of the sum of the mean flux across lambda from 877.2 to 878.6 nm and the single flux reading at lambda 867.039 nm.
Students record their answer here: 1.258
